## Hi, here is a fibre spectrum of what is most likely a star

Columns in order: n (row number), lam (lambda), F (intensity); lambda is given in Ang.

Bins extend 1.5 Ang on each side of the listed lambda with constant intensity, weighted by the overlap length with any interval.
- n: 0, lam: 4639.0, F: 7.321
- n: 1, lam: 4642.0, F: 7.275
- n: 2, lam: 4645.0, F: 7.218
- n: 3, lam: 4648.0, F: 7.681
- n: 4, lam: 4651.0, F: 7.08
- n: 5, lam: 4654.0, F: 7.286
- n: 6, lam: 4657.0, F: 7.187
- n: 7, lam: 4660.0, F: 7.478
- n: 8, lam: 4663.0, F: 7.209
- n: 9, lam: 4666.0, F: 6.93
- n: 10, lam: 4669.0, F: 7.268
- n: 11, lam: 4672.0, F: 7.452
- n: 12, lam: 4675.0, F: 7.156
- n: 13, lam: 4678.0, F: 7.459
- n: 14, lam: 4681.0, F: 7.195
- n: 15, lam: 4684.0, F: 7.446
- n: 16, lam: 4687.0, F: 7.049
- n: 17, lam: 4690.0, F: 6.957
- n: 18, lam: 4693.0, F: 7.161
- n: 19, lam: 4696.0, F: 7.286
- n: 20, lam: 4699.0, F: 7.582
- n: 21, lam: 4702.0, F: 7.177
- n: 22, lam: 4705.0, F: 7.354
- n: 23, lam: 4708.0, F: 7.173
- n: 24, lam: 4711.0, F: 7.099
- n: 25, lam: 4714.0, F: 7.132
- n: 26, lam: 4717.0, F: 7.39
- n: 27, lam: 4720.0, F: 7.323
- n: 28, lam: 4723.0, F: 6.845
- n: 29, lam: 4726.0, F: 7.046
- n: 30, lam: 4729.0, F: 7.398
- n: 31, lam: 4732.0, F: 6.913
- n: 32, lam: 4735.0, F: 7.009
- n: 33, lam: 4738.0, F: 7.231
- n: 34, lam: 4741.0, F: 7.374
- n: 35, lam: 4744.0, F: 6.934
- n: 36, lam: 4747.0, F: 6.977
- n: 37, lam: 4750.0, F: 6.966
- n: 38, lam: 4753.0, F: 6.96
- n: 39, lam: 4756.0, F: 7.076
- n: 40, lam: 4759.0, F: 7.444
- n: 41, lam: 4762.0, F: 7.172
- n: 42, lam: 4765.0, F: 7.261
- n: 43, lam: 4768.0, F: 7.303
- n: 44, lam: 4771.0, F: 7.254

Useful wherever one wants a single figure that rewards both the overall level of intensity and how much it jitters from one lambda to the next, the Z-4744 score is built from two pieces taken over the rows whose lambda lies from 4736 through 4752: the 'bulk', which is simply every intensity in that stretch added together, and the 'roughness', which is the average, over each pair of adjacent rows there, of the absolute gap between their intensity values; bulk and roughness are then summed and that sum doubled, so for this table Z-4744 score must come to 71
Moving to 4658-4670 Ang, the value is 58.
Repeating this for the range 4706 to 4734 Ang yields 129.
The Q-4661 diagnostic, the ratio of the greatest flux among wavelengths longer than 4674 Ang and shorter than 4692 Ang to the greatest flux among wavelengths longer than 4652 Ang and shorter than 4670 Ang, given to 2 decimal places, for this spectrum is 1.00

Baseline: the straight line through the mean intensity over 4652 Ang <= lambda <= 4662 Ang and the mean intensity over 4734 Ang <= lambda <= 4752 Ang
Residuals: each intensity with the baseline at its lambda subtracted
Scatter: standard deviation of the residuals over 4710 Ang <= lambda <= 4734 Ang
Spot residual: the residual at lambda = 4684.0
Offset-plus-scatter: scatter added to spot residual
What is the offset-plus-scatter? 0.4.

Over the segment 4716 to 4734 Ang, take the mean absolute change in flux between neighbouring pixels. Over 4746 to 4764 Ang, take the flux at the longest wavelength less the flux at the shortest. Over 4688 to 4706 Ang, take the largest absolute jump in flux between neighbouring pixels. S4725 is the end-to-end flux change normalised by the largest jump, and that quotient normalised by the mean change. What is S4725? 1.5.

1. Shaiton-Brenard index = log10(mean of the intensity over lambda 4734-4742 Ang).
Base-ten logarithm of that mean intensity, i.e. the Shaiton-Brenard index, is 0.858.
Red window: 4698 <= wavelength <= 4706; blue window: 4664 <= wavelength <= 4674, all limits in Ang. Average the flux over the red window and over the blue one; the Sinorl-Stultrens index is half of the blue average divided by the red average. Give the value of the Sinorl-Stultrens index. 0.490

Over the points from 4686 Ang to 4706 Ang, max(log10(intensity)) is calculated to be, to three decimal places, 0.880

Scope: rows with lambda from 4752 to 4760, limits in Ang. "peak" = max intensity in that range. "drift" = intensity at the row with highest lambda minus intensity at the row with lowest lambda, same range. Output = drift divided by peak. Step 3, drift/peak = 0.07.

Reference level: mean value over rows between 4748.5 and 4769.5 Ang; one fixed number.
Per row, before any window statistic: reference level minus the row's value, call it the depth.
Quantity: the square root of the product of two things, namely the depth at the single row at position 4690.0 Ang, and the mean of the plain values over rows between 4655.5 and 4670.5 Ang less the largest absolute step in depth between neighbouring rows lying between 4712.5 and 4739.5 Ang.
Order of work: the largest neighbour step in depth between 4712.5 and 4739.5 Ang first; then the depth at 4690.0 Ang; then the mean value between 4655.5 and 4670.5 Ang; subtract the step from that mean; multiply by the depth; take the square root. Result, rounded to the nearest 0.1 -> 1.2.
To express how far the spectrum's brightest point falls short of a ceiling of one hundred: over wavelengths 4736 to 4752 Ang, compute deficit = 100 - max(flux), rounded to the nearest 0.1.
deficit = 92.6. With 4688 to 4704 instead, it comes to 92.4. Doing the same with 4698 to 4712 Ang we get 92.4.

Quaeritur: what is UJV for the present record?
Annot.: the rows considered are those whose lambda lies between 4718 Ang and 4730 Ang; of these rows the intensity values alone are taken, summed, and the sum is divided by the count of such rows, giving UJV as 7.15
